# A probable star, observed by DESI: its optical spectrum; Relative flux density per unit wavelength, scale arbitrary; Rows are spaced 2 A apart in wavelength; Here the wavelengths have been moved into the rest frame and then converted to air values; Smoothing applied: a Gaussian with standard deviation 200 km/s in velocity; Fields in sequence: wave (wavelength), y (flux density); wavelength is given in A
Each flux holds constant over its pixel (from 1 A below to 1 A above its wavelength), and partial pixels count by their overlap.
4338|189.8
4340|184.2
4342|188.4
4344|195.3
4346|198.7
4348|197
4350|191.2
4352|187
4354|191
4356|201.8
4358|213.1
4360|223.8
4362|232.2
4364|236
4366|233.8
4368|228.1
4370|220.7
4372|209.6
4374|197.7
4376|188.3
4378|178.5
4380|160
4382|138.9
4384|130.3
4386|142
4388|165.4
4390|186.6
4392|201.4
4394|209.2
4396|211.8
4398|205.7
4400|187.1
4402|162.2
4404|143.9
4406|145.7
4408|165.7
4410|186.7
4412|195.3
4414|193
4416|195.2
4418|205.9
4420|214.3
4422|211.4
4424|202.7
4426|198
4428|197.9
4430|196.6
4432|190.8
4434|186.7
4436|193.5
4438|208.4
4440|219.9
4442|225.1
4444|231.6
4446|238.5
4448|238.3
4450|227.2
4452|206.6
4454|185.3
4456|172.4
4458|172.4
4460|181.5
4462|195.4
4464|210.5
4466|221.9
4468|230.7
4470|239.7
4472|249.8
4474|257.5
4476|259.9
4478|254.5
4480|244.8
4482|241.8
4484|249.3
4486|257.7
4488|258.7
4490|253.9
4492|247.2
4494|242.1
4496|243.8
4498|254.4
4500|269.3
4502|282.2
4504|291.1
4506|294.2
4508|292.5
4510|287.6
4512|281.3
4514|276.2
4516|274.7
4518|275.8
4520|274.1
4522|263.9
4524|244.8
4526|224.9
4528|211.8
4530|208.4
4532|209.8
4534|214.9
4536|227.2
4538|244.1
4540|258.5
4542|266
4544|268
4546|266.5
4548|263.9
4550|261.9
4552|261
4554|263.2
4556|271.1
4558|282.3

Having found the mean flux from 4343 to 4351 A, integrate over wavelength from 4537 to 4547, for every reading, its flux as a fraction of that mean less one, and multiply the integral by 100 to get 333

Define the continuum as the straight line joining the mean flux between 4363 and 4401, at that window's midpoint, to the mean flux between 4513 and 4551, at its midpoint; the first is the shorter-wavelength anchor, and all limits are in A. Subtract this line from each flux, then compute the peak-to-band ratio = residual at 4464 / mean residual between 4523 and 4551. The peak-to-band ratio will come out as 1.2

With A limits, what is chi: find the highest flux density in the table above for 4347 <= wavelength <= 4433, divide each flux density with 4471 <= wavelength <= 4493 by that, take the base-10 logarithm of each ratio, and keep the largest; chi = 0.04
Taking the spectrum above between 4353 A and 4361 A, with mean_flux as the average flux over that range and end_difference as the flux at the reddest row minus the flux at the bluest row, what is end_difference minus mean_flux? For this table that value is -175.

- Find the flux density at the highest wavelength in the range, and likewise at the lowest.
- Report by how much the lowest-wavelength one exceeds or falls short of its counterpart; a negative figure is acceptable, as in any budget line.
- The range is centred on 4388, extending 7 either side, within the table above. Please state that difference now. -70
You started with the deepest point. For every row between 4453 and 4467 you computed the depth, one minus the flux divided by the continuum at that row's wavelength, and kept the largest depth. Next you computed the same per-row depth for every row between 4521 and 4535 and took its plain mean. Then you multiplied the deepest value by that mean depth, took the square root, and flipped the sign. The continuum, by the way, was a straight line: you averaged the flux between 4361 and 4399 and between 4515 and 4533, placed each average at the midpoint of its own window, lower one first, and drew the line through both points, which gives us -0.130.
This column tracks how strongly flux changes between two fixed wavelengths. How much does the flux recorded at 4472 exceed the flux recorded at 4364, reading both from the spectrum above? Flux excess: 14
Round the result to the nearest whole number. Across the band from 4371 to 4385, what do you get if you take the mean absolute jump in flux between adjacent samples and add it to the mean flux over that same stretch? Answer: 185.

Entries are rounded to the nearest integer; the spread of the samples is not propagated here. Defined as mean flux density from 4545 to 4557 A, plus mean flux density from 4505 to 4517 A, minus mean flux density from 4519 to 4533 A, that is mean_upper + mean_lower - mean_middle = 315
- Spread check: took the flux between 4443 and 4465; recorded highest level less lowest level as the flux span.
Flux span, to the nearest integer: 66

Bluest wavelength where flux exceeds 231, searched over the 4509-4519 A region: 4510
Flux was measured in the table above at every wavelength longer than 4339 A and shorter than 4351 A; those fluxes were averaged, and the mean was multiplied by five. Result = 962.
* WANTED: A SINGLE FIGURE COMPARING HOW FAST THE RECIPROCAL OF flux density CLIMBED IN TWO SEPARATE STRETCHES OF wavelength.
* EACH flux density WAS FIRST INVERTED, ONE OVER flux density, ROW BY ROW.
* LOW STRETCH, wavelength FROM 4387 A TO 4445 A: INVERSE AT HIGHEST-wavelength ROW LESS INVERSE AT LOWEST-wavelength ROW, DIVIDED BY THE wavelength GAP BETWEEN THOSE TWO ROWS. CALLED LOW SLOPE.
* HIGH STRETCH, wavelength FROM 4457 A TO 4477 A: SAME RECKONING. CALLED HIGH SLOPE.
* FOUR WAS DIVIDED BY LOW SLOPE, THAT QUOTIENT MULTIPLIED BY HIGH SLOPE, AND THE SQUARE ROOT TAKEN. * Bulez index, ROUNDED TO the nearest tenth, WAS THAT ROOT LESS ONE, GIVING 2.7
